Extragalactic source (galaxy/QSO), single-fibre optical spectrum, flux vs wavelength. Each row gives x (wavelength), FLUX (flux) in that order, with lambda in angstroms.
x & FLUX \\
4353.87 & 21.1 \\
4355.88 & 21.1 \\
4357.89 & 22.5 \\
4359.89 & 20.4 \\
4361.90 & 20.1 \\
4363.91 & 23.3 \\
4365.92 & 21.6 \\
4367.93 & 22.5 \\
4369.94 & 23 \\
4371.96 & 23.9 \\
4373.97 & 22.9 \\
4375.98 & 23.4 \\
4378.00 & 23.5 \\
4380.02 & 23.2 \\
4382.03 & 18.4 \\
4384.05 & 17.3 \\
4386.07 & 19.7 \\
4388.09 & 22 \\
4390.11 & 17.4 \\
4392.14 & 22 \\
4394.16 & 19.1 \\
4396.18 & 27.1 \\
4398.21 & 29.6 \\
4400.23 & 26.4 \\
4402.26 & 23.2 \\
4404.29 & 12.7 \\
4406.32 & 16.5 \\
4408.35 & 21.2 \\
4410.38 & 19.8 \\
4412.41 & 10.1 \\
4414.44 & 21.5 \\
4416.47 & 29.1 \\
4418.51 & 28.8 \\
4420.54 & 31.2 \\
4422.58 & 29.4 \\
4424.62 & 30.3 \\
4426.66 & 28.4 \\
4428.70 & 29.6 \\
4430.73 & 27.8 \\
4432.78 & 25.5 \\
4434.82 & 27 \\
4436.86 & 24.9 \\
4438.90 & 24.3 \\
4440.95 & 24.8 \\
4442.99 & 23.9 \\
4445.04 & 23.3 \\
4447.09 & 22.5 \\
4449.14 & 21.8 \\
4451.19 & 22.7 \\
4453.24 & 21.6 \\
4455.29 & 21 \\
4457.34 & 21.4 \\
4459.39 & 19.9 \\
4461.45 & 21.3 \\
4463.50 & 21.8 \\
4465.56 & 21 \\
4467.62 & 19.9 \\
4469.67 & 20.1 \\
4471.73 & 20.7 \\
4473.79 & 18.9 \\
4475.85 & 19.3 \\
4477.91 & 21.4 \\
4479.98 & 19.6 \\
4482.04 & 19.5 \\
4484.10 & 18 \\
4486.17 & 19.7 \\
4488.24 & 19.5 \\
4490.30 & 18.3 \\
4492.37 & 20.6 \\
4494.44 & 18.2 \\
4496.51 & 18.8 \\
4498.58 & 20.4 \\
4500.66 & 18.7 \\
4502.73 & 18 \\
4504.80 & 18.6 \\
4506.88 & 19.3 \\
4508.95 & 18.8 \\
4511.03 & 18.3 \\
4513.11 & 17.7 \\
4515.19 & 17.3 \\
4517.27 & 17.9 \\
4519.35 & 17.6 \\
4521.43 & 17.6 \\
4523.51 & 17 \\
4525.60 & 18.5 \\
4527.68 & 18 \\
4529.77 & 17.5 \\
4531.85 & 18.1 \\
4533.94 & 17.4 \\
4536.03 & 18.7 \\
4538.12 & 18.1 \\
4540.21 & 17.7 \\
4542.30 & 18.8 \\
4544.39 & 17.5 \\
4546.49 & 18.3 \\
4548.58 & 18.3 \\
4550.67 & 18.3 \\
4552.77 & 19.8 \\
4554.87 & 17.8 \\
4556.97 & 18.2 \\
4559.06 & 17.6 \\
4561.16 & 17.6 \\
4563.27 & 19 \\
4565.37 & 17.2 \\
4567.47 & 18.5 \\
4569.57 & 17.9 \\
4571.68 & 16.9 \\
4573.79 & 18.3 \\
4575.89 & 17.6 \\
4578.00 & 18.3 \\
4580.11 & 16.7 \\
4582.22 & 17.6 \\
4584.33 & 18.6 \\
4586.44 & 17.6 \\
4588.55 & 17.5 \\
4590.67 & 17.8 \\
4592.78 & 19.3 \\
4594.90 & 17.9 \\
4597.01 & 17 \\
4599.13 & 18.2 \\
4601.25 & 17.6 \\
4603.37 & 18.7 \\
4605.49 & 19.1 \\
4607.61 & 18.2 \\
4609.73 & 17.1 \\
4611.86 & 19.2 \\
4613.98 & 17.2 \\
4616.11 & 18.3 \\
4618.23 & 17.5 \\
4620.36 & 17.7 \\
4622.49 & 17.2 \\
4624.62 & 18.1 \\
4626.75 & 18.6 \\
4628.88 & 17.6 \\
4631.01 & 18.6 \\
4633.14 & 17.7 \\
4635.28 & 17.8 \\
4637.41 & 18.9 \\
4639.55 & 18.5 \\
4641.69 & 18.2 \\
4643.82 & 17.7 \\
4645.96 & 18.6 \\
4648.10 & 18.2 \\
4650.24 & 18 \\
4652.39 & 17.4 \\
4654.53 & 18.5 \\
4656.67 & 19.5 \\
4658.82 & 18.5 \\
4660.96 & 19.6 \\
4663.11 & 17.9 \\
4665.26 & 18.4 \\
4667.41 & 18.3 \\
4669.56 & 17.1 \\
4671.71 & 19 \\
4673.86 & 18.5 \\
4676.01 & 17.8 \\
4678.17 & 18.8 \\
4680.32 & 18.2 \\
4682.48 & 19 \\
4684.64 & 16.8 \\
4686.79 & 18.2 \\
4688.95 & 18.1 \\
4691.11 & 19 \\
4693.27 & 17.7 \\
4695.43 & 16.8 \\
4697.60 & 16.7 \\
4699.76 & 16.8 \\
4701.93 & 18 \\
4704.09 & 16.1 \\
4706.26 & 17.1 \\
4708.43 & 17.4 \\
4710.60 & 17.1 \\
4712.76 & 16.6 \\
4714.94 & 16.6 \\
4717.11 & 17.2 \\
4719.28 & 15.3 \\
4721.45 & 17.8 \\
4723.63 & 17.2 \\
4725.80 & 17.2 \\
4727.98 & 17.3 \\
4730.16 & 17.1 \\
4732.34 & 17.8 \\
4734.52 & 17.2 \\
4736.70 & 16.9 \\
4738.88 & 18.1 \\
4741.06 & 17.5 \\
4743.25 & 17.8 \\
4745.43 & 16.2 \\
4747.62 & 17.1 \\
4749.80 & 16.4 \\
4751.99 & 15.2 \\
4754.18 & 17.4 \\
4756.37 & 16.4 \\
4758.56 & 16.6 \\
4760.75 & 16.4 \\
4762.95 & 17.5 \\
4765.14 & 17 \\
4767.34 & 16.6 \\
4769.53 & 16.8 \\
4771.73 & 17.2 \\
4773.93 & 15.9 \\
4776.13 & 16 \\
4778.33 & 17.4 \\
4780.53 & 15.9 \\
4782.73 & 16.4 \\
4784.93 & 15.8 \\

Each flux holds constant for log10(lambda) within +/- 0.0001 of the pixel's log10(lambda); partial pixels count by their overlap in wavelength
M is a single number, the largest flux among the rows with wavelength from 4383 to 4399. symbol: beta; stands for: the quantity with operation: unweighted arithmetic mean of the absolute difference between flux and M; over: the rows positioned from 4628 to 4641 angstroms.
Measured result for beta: 11.4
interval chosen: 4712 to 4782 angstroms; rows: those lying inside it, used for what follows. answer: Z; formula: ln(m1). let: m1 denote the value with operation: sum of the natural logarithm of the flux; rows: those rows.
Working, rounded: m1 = 90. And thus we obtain 4.5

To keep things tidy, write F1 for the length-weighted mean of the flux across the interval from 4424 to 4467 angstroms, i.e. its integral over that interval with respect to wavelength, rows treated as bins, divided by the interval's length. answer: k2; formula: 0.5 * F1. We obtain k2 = 12.0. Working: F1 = 23.9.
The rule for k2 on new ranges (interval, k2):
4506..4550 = 9.0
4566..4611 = 9.0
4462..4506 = 9.8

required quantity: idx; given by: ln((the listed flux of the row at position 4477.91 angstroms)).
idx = 3.06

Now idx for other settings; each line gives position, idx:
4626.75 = 2.92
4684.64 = 2.82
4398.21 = 3.39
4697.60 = 2.82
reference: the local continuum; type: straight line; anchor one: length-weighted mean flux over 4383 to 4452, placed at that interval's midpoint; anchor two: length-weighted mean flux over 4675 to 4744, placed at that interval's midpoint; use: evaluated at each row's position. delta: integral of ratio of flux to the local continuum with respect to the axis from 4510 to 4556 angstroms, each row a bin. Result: 39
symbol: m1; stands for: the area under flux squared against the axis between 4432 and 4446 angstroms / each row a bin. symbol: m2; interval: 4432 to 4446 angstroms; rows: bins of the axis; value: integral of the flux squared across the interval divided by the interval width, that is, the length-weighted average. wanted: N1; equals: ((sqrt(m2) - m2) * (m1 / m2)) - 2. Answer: -8291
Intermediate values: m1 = 8637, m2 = 617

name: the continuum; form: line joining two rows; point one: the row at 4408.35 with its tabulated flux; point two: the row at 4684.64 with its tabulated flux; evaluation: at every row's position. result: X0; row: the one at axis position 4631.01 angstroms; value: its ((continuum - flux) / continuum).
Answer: -0.05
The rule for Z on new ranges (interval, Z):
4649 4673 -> 3.5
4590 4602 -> 2.9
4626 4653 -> 3.6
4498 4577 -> 4.7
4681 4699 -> 3.1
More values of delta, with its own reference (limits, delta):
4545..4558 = 12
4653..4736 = 83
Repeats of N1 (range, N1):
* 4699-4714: -4092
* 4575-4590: -4441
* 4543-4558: -4770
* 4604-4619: -4663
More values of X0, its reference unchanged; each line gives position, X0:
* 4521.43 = 0.09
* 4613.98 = 0.04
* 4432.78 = -0.23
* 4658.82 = -0.07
